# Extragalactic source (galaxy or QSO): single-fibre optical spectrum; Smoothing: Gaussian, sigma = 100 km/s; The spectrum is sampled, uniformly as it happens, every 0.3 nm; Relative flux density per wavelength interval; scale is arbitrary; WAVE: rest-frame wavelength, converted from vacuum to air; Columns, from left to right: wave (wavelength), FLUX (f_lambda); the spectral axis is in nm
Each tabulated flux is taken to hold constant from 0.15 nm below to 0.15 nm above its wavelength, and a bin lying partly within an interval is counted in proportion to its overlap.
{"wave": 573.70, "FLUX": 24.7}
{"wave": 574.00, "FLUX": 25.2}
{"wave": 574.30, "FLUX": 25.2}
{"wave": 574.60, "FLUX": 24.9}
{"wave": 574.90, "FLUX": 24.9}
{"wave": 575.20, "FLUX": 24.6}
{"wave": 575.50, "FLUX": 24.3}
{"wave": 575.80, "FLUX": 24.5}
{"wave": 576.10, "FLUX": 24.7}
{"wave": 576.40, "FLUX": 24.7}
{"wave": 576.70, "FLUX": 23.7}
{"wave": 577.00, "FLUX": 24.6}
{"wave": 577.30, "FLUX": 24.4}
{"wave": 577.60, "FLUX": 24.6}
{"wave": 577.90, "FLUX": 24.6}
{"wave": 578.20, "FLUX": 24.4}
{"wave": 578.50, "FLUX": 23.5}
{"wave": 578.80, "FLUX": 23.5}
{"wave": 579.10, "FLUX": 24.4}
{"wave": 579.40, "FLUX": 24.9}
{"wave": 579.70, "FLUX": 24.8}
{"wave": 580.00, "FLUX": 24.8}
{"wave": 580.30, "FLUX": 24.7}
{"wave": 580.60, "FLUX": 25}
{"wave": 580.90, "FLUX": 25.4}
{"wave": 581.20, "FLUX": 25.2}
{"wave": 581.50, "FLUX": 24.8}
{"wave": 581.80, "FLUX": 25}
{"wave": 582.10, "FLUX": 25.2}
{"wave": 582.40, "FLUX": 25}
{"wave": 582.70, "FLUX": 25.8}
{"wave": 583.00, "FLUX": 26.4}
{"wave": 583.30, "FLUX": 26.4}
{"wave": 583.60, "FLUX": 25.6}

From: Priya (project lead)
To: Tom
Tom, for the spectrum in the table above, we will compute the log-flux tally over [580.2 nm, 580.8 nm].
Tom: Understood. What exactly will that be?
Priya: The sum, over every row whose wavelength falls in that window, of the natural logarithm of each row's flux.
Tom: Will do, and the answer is 6.43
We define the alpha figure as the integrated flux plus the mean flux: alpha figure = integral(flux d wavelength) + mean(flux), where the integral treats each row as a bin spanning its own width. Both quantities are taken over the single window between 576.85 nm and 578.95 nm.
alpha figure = 75.1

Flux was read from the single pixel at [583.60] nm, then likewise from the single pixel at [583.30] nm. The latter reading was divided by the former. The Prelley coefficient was 1.03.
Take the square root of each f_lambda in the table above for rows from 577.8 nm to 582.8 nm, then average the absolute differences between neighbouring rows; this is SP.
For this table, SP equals 0.034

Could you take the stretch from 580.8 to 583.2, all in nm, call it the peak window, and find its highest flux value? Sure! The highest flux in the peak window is 26.4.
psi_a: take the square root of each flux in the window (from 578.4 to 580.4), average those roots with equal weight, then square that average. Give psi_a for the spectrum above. 24.4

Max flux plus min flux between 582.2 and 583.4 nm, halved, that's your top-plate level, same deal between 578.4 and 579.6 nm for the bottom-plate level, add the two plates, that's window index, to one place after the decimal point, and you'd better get 49.9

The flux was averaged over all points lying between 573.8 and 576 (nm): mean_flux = 24.8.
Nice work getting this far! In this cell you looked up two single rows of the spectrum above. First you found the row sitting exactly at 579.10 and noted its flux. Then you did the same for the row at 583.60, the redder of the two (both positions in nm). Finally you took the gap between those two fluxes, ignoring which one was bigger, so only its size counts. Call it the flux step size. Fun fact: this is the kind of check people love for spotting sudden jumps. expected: 1.2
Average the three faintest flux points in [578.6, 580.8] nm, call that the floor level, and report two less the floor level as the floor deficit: -22.2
